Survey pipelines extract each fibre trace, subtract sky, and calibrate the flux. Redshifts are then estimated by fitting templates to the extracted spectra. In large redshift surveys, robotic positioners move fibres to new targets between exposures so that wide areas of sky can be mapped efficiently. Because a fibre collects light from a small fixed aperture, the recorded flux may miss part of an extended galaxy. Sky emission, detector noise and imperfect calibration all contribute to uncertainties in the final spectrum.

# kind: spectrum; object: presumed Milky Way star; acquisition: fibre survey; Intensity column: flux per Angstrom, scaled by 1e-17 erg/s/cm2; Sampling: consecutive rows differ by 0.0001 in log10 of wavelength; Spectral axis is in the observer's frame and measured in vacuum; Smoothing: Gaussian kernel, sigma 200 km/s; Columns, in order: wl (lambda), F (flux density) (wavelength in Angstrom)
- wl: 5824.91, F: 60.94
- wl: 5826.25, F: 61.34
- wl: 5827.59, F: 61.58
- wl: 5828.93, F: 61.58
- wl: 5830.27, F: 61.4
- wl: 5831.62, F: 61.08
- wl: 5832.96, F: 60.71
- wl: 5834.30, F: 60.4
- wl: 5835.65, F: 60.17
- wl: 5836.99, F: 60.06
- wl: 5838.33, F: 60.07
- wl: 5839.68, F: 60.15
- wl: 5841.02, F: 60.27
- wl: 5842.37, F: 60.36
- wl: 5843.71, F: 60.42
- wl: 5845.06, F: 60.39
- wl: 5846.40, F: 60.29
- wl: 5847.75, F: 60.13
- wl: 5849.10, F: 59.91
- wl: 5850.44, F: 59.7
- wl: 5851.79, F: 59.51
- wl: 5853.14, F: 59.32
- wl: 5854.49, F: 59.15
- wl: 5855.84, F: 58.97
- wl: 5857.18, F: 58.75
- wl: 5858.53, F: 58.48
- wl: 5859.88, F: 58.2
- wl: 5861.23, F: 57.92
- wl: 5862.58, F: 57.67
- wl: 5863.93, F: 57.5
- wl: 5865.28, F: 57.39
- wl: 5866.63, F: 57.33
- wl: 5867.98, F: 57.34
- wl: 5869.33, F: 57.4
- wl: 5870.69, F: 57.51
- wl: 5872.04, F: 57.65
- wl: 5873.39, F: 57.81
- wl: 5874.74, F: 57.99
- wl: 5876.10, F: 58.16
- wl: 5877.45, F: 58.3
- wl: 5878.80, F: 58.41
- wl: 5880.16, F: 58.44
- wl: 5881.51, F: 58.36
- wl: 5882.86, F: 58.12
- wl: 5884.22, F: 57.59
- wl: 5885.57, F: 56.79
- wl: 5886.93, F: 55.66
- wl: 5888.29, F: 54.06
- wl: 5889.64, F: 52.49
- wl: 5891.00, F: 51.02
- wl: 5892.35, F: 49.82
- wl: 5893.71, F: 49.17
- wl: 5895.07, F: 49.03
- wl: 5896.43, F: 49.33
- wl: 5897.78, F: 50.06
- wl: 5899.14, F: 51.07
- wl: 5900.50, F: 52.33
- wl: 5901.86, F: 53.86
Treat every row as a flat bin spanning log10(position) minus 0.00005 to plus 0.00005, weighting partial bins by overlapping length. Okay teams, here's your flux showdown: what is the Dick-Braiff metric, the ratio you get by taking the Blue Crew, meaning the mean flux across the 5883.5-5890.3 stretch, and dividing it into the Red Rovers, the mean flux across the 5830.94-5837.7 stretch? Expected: 1.09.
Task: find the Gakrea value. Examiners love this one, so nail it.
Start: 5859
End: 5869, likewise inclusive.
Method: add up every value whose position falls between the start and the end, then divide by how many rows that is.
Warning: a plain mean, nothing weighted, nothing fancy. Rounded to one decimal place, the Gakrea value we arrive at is 57.6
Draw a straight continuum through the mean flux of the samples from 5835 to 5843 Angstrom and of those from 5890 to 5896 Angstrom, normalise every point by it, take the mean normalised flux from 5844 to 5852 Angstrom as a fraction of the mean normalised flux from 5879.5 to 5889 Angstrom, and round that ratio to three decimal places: 0.928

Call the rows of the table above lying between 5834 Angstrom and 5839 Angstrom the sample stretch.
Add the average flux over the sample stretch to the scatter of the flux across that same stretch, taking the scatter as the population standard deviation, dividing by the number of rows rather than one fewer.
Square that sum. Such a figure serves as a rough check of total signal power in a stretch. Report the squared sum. 3638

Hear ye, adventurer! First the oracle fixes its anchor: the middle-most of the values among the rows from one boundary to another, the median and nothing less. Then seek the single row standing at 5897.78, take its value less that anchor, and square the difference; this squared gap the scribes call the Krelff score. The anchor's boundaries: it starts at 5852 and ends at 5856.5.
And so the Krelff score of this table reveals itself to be 83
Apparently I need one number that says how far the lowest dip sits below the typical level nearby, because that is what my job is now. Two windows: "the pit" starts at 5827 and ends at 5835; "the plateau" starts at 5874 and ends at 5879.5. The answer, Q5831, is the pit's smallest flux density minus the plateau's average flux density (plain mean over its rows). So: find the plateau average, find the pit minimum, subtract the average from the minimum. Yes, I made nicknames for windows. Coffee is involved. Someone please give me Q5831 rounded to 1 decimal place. 2.2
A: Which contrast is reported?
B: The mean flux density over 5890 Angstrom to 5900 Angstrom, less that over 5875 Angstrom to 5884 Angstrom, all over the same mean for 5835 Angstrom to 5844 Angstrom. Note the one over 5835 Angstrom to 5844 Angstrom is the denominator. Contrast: -0.14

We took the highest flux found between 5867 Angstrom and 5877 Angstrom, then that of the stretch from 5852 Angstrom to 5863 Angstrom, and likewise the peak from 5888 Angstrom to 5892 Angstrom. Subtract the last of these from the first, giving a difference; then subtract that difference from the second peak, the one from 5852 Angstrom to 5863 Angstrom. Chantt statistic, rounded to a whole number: 55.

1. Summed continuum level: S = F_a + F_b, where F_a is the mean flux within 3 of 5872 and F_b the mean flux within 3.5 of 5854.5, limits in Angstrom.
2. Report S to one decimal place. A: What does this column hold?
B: 116.8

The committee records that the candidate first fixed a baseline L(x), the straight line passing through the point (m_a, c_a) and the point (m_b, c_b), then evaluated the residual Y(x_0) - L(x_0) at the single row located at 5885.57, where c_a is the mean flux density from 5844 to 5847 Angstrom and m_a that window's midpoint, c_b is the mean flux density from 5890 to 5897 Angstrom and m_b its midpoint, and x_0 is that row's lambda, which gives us 5.3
